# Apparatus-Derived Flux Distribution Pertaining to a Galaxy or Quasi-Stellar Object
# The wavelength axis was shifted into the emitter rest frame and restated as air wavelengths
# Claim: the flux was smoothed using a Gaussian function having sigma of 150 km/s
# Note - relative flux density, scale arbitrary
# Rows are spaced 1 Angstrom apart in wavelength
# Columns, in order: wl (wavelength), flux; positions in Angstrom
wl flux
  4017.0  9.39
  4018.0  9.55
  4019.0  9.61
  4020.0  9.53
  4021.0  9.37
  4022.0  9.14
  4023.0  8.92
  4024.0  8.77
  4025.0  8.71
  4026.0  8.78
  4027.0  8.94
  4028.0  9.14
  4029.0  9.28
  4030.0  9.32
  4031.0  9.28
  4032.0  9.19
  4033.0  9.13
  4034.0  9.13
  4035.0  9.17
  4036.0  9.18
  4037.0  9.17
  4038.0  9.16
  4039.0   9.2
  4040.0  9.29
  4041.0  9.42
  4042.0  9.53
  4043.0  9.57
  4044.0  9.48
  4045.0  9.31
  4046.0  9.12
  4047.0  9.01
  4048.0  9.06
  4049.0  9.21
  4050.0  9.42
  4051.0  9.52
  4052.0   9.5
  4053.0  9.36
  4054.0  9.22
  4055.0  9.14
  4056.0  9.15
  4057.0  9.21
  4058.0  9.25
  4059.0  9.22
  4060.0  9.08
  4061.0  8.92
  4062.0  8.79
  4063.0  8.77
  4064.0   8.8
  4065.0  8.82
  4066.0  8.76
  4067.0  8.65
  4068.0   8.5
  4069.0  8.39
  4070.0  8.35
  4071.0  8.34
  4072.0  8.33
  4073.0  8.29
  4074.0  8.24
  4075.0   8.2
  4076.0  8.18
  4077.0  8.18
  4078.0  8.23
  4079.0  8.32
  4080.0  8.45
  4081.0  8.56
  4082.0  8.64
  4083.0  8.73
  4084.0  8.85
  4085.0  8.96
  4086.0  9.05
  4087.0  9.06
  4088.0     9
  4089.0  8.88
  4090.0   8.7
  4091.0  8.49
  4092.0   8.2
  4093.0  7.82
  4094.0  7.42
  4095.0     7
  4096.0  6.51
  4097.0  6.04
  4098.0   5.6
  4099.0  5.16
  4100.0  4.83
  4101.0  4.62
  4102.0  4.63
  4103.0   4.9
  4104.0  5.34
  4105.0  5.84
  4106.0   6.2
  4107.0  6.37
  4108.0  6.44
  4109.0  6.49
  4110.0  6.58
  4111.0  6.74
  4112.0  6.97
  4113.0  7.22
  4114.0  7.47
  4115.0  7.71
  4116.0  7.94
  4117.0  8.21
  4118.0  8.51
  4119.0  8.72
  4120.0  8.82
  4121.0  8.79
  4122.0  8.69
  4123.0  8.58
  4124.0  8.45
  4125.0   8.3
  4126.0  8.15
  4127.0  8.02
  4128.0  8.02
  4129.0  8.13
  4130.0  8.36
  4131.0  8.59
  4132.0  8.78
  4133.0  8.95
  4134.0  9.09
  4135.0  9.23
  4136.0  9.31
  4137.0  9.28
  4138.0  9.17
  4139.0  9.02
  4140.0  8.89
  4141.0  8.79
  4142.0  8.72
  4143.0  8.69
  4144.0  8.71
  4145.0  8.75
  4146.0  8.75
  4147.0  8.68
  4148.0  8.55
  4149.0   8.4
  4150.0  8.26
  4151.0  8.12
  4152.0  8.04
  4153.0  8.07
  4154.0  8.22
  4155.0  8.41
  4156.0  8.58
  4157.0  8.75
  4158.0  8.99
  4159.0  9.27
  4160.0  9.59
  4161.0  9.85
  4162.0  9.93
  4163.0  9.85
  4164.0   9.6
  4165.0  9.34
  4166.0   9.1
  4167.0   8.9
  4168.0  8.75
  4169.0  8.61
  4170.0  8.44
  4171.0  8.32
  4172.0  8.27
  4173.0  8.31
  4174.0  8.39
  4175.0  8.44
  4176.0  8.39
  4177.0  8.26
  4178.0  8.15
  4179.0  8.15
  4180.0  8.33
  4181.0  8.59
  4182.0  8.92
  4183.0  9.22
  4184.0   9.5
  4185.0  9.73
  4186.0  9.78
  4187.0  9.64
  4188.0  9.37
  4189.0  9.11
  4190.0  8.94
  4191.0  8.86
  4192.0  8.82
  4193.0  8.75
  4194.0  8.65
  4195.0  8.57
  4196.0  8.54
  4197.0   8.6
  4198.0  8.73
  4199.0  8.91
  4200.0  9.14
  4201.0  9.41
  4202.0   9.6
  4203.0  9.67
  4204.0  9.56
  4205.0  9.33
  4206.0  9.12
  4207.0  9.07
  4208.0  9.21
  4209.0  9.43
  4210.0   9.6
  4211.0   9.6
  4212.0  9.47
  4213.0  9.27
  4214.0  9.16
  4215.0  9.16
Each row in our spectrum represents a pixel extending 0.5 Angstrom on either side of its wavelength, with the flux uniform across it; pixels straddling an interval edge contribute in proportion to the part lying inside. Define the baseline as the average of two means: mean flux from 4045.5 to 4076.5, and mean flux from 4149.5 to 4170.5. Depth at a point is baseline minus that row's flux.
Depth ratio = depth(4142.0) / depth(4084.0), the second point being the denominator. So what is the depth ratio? 5.9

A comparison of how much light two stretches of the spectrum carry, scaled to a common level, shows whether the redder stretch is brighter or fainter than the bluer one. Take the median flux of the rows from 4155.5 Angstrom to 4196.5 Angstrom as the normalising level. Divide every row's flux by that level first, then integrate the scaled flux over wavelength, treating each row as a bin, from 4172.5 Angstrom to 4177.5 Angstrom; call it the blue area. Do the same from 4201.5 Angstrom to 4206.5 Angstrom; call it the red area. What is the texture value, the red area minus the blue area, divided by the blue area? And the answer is 0.131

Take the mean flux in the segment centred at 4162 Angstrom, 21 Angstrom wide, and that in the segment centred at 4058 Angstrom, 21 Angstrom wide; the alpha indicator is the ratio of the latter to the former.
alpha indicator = 1.02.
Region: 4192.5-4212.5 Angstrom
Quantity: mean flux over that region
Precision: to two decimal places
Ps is 9.15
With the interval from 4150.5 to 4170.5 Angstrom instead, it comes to 8.92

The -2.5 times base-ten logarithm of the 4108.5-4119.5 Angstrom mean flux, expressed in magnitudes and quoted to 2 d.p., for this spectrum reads -2.19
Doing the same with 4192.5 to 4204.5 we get -2.39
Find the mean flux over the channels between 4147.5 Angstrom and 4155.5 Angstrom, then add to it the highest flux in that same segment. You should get 16.8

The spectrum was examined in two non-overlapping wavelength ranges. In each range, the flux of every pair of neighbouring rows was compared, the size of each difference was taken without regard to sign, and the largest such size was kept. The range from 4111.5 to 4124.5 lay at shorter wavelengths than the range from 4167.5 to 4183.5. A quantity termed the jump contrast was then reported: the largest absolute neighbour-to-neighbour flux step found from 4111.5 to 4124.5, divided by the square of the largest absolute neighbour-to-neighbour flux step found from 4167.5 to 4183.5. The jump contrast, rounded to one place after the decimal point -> 2.8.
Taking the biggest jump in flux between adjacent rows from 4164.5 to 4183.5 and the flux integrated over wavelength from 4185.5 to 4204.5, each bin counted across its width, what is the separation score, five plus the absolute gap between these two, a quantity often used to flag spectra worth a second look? 177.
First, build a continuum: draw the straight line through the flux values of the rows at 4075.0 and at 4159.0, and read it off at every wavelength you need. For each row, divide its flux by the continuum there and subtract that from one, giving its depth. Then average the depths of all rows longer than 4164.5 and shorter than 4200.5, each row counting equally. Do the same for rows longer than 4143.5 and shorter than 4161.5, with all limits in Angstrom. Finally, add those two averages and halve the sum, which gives 0.069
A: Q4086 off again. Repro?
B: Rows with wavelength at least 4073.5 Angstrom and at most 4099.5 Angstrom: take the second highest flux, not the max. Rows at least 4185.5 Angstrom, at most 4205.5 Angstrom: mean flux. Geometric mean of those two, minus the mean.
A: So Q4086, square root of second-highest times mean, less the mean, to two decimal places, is -0.02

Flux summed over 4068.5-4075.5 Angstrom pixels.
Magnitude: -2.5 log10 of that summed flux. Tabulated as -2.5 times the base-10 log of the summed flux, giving -4.41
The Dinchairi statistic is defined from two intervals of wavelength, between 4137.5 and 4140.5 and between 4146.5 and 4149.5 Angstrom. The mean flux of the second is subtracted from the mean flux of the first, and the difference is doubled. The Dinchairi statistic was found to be 1.0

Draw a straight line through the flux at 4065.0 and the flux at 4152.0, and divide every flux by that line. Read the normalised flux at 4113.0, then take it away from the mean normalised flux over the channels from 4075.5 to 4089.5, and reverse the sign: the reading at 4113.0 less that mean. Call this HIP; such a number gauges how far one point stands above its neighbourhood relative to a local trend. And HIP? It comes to -0.14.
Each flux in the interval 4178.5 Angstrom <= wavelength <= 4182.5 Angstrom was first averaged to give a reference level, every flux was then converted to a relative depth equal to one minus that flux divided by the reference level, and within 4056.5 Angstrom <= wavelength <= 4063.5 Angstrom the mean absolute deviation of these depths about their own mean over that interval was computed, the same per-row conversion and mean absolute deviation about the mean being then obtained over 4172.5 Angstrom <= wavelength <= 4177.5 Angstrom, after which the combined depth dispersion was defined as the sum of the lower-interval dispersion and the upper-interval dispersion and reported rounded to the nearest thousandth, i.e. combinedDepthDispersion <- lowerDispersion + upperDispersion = 0.028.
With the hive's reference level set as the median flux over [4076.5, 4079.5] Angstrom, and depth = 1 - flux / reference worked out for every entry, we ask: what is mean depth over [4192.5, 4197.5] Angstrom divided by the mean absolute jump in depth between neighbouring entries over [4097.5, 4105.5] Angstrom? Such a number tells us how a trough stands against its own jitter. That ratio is -1.2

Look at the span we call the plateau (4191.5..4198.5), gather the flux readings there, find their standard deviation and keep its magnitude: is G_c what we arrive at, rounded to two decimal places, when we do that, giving 0.10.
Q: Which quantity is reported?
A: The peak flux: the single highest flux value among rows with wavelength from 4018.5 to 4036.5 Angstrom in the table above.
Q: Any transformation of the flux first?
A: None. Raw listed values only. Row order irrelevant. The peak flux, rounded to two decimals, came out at 9.61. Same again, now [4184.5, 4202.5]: 9.78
